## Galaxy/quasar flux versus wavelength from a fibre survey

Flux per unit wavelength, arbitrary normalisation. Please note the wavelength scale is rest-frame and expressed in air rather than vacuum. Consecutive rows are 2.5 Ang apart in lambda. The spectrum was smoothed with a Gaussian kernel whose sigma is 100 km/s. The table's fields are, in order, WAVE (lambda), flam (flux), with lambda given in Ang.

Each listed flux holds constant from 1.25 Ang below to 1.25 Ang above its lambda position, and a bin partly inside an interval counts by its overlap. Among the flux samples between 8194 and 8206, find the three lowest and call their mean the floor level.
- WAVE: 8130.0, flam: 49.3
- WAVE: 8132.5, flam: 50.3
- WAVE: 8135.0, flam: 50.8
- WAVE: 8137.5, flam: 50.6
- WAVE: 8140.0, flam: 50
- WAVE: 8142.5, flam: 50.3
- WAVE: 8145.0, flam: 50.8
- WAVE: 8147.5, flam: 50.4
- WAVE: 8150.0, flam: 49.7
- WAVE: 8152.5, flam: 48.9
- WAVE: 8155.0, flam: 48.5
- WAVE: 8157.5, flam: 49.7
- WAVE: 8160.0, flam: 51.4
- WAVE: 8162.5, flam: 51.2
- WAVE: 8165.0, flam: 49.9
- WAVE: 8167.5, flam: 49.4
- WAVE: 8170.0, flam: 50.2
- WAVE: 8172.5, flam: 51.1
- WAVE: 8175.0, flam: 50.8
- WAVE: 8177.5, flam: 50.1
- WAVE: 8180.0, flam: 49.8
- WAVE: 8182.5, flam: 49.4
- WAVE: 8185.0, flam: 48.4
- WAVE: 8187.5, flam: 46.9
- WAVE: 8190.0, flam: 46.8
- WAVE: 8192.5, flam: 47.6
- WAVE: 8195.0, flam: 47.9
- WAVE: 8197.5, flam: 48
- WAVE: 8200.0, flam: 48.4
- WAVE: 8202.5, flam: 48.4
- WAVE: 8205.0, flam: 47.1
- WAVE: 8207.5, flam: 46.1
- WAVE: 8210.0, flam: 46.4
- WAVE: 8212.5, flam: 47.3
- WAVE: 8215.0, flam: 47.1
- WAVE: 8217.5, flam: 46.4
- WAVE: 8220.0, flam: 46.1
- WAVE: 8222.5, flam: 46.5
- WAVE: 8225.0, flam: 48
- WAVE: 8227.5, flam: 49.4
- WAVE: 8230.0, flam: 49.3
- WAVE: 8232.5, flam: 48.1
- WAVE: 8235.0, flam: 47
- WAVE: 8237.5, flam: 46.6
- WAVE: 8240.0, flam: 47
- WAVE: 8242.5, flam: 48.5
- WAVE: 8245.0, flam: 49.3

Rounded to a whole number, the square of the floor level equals 2272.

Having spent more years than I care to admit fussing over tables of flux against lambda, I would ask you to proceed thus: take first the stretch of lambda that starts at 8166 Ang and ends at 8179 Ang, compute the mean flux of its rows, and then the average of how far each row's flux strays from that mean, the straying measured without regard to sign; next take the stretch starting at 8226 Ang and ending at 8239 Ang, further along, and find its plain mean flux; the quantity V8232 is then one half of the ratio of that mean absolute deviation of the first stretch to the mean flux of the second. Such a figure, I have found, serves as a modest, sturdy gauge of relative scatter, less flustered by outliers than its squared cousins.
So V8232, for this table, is 0.005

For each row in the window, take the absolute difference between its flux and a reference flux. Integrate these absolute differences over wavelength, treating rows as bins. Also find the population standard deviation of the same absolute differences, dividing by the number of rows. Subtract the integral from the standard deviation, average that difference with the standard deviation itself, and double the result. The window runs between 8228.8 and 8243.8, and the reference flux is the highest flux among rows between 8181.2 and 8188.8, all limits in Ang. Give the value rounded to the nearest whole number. -23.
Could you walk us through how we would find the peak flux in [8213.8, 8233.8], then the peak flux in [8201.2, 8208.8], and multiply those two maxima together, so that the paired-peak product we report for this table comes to 2391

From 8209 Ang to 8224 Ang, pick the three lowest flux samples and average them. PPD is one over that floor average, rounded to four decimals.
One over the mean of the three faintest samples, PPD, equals 0.0216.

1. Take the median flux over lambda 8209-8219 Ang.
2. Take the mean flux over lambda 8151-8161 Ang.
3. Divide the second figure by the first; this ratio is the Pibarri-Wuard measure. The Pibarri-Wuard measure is 1.06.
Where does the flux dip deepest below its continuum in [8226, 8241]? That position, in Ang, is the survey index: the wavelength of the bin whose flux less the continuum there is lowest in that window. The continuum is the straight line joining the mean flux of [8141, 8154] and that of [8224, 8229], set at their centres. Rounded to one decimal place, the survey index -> 8237.5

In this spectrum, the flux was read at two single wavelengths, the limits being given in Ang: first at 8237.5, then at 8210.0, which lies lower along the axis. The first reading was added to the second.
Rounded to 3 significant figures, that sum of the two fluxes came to 93.0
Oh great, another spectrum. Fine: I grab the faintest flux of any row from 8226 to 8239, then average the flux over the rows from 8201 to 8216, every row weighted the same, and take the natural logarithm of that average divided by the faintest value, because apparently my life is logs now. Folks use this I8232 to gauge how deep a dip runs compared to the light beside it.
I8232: 0.010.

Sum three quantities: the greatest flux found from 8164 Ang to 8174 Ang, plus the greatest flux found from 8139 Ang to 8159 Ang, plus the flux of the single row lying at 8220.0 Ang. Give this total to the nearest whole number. 148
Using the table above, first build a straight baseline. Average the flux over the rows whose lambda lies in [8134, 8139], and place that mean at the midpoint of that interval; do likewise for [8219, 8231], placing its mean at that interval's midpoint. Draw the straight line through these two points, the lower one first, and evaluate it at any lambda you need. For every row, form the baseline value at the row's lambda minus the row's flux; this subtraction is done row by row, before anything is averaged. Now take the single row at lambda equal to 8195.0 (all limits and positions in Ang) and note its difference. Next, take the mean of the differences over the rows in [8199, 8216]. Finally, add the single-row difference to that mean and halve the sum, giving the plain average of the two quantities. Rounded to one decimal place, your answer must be 1.0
